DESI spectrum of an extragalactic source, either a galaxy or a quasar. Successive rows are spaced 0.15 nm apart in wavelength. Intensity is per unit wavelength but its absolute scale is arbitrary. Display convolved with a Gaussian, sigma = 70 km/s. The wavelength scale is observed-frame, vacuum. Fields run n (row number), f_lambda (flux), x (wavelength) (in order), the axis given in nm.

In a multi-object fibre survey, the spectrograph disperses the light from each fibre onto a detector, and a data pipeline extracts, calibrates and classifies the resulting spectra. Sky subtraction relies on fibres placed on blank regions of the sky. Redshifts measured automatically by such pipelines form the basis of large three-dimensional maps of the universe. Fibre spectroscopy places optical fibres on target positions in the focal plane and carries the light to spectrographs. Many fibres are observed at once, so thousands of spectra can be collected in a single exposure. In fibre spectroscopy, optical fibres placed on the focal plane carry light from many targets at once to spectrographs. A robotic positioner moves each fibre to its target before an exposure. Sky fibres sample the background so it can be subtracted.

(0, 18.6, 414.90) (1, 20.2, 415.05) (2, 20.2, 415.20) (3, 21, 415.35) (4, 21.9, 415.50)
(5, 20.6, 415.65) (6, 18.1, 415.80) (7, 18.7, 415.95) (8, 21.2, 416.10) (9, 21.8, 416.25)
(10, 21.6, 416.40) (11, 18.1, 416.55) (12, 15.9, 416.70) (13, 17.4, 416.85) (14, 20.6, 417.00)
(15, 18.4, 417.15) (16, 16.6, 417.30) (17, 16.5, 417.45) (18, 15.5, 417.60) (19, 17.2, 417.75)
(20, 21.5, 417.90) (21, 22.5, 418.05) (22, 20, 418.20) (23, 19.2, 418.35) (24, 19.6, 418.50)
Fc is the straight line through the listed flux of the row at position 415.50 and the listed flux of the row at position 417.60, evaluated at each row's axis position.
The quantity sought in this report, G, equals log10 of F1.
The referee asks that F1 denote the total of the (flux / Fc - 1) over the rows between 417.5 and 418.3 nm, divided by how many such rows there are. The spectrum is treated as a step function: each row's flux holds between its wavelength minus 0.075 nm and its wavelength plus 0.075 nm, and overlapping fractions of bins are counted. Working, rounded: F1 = 0.33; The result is -0.48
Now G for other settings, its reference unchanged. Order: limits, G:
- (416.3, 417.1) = -1.57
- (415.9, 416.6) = -1.46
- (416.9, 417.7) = -1.19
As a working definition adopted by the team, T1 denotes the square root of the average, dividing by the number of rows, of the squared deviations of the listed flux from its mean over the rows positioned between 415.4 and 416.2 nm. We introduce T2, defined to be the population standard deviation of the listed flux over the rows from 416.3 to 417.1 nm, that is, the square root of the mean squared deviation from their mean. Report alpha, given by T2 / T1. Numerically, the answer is 1.43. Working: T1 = 1.5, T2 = 2.09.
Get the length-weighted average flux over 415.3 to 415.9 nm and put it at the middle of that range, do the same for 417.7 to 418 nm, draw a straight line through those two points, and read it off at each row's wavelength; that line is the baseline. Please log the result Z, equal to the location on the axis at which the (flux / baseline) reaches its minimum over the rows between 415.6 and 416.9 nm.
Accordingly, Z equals 416.70 nm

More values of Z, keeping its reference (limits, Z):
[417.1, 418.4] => 417.60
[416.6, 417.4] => 416.70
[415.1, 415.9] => 415.80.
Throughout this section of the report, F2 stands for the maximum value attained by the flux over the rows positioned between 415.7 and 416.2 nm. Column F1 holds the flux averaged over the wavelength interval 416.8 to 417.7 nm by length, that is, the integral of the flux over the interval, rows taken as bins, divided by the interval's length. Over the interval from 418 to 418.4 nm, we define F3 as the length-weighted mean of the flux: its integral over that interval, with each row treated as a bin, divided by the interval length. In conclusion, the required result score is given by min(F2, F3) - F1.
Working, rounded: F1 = 17.5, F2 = 21.2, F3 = 20.5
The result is 3.0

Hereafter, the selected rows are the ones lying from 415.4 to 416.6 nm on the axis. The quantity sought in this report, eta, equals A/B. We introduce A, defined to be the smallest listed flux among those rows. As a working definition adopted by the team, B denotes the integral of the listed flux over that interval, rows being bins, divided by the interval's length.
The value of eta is 0.891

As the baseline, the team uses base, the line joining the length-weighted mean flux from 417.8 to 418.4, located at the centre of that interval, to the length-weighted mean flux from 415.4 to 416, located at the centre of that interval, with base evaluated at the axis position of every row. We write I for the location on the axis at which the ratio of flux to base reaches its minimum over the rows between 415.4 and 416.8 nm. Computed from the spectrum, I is 416.70 nm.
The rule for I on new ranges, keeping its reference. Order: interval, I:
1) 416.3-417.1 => 416.70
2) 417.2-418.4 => 417.60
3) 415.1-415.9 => 415.80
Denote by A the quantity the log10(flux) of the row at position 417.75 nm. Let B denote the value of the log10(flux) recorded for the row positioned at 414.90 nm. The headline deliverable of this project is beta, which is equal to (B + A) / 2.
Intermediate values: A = 1.24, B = 1.27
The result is 1.25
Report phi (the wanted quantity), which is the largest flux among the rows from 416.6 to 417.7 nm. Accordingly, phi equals 20.6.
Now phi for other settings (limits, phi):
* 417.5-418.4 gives 22.5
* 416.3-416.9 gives 21.6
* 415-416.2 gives 21.9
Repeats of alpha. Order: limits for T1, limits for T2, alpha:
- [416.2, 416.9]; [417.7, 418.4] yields 0.78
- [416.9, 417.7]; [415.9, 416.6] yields 0.87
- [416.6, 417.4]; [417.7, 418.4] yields 1.12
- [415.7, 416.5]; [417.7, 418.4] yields 1.18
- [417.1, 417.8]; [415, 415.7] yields 0.67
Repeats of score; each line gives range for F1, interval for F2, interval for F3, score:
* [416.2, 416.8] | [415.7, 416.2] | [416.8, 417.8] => -1.7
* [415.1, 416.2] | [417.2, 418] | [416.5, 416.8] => -3.3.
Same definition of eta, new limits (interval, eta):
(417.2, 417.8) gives 0.939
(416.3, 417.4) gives 0.864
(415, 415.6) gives 0.969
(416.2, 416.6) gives 0.880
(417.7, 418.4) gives 0.851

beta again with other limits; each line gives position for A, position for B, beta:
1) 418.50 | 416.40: 1.31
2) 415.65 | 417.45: 1.27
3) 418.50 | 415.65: 1.30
